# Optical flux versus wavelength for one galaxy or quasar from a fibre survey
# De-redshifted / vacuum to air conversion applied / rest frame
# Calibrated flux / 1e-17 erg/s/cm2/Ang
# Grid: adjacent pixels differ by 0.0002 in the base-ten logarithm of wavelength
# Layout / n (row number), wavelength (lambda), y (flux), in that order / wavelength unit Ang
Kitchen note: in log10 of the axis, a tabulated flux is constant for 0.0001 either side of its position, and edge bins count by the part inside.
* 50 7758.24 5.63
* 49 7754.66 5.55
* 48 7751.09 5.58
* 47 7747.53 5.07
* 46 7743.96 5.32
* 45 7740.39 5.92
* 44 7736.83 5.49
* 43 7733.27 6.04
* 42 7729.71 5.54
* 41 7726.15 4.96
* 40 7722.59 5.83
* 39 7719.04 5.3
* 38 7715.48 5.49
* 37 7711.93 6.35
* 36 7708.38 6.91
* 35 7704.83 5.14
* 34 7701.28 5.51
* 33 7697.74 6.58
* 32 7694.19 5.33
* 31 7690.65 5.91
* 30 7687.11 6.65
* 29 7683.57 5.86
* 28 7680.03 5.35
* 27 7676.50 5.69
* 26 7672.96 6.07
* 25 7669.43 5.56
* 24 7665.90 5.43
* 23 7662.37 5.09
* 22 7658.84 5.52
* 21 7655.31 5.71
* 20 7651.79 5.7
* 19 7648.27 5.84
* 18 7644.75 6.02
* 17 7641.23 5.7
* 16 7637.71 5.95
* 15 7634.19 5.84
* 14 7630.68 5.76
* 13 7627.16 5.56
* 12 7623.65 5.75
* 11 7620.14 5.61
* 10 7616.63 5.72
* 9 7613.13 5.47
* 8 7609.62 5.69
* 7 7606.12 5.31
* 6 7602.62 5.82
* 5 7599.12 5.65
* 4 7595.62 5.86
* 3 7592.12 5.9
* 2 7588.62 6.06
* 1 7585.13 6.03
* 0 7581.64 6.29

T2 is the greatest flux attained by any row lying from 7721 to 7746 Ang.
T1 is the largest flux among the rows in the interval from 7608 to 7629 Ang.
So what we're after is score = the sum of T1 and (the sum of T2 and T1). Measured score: 17.5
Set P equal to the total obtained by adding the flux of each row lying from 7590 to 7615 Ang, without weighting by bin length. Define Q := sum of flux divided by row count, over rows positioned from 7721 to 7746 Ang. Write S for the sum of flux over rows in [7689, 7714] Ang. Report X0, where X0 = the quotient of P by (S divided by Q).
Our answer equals 5.31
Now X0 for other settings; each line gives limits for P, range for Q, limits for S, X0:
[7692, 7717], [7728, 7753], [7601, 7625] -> 5.84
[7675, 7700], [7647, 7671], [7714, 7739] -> 5.94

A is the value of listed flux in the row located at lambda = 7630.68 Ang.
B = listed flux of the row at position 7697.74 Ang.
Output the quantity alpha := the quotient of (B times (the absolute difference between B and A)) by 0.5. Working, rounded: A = 5.76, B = 6.58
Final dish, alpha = 10.8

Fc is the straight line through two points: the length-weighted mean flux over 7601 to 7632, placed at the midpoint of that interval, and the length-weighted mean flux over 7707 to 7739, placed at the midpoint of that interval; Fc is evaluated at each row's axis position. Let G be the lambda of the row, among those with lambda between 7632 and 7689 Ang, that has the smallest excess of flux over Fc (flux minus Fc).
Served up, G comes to 7662.37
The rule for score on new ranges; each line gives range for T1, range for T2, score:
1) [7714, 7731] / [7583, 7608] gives 17.7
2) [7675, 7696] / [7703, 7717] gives 20.2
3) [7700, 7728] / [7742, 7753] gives 19.4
